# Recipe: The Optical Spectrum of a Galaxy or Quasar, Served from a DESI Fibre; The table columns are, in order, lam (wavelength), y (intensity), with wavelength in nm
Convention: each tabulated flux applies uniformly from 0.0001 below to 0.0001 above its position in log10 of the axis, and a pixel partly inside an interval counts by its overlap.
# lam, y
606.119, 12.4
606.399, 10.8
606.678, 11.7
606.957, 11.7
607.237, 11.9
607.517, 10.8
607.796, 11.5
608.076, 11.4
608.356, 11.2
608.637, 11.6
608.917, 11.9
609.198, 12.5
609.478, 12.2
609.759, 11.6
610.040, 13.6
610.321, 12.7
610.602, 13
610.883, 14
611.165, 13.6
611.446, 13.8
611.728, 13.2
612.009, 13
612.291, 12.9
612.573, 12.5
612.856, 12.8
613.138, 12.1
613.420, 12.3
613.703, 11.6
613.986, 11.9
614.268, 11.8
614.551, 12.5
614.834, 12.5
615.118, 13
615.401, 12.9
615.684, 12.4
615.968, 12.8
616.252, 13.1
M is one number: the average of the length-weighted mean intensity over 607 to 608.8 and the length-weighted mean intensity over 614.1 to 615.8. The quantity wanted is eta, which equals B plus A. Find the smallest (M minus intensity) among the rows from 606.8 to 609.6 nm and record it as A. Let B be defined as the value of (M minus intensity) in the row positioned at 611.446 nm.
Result -2.4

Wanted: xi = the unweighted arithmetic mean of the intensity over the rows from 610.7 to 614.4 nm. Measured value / 12.7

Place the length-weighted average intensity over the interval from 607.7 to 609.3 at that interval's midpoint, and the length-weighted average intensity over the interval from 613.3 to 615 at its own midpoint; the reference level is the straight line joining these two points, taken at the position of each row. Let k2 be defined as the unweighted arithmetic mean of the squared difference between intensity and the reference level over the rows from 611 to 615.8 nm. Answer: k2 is 0.8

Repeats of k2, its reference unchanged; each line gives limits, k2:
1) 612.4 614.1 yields 0.2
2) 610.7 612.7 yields 2.2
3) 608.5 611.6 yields 1.6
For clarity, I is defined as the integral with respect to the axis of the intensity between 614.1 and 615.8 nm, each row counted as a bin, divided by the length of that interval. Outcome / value 12.5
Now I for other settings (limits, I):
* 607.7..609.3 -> 11.7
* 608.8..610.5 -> 12.4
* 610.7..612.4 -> 13.4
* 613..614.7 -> 12.0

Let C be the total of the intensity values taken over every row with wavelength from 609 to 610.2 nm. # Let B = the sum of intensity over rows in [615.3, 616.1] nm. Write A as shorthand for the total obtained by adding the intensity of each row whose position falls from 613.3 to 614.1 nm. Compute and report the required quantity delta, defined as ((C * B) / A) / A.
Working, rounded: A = 36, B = 38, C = 50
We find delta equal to 1.5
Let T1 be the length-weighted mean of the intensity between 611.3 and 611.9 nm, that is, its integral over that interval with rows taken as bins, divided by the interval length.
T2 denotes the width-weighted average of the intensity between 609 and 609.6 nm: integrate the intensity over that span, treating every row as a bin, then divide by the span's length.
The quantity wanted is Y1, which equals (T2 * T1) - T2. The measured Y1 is 154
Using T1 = 13.5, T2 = 12.3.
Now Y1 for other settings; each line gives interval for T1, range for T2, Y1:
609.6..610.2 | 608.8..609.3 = 141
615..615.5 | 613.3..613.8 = 143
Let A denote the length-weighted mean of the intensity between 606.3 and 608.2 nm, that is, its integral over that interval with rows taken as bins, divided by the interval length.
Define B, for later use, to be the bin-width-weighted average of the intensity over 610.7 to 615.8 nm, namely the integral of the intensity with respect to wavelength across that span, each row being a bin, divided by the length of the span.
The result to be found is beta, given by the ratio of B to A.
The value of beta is 1.11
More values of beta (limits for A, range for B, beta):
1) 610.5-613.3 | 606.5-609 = 0.88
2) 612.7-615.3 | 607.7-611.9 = 1.02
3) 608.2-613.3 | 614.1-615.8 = 0.99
